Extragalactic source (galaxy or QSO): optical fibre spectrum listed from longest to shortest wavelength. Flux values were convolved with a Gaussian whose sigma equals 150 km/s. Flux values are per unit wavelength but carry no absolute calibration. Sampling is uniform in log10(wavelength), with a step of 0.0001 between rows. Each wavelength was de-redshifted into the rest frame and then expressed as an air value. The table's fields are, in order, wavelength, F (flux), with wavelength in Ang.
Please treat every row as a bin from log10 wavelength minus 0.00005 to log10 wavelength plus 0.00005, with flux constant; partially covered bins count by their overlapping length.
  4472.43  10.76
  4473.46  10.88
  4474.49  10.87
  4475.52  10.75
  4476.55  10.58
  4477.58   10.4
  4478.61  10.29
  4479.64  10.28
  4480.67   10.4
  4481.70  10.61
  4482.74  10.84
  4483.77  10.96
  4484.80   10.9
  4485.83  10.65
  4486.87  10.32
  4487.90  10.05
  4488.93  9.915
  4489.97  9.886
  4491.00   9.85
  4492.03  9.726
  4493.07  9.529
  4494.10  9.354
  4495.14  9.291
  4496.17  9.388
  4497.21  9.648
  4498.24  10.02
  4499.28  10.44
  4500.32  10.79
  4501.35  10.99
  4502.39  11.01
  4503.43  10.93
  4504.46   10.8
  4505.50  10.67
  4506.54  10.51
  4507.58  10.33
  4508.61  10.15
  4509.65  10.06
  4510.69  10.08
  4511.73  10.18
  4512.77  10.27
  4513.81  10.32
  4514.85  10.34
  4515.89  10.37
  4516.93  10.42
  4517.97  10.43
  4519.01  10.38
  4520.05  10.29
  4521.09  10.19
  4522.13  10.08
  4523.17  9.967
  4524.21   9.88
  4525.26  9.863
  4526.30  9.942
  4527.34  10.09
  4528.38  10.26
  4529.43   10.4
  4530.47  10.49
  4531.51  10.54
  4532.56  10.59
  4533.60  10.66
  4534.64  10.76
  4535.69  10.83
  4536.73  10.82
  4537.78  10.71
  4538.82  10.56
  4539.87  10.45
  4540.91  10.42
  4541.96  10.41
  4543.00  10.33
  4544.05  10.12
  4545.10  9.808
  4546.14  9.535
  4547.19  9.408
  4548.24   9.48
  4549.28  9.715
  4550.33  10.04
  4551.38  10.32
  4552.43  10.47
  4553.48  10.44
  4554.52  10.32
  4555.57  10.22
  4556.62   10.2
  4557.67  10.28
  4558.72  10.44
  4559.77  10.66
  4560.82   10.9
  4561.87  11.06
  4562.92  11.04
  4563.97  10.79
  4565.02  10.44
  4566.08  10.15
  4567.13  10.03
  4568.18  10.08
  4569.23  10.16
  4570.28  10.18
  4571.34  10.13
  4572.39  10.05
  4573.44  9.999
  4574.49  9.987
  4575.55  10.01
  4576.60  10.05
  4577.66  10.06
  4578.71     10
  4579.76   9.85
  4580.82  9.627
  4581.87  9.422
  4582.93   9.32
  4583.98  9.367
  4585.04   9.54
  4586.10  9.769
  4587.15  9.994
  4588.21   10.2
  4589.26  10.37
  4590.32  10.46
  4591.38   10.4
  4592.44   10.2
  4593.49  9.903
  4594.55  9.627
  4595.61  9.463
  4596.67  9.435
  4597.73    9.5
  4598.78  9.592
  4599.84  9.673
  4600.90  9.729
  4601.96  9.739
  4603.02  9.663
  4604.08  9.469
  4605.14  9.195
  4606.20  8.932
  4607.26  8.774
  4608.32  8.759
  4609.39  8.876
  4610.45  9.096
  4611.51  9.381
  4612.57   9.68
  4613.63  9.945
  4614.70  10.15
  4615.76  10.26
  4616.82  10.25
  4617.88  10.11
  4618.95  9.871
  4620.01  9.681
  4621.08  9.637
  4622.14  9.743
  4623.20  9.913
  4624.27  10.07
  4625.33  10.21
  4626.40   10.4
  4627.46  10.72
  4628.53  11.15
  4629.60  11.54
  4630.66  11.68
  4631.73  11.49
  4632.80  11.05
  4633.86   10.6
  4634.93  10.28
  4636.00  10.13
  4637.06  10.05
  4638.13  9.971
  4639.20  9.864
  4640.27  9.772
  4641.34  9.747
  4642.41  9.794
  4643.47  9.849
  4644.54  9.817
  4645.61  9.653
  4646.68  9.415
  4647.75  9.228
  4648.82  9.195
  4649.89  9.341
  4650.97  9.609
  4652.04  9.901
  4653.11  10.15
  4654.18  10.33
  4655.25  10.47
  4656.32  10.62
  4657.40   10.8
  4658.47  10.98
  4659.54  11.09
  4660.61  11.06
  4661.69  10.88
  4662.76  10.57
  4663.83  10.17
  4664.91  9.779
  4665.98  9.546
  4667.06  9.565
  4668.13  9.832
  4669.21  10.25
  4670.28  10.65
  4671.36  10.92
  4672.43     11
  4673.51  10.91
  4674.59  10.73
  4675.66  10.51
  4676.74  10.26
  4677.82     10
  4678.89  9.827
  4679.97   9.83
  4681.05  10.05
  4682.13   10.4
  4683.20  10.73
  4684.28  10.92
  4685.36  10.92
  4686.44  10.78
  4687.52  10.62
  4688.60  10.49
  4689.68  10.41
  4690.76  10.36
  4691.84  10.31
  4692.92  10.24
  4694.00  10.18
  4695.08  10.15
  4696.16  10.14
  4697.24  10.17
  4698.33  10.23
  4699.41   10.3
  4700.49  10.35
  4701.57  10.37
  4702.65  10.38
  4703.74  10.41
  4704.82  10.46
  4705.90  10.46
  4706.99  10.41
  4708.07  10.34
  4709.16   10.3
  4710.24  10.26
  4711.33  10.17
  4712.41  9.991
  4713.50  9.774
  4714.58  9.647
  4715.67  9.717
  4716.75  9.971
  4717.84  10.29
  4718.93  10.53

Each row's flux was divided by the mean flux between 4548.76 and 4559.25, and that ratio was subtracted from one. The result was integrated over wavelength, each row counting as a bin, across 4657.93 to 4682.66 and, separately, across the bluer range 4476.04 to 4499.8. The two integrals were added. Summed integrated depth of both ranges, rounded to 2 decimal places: -0.10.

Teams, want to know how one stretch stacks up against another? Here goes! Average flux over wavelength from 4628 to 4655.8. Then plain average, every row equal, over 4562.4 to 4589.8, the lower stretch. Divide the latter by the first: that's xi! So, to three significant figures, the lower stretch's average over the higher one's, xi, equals 0.987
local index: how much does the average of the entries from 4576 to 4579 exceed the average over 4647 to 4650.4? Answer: 0.8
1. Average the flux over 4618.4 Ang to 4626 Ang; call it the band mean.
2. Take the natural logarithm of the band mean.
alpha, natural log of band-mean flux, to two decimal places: 2.29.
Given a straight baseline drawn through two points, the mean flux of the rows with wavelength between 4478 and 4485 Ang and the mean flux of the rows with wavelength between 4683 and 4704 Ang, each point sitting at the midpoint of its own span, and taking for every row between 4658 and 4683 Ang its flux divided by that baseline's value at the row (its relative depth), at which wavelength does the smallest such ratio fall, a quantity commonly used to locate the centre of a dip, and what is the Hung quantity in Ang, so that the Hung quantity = 4665.98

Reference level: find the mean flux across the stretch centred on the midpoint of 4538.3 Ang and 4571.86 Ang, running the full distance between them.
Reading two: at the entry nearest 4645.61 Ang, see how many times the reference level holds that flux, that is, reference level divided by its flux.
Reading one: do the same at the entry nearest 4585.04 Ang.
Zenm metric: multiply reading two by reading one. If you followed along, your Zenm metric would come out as 1.14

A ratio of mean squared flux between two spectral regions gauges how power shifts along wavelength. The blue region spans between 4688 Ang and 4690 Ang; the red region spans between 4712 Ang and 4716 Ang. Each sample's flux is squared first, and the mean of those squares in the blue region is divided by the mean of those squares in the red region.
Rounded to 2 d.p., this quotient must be 1.14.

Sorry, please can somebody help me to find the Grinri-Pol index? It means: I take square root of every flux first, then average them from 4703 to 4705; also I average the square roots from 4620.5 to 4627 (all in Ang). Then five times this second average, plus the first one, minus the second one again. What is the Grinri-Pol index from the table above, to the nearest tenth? 15.9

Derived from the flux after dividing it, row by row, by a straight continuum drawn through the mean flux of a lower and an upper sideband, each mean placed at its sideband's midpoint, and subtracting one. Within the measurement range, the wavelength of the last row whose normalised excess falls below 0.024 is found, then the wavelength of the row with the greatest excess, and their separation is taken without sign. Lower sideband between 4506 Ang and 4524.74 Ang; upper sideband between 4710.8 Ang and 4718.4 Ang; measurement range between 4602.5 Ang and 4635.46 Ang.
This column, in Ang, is 4.3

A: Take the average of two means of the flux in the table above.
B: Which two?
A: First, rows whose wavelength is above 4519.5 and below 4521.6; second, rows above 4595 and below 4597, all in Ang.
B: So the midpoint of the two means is 9.8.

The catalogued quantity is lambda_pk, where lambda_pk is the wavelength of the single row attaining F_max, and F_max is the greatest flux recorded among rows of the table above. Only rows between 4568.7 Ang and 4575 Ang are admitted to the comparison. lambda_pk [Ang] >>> 4570.28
